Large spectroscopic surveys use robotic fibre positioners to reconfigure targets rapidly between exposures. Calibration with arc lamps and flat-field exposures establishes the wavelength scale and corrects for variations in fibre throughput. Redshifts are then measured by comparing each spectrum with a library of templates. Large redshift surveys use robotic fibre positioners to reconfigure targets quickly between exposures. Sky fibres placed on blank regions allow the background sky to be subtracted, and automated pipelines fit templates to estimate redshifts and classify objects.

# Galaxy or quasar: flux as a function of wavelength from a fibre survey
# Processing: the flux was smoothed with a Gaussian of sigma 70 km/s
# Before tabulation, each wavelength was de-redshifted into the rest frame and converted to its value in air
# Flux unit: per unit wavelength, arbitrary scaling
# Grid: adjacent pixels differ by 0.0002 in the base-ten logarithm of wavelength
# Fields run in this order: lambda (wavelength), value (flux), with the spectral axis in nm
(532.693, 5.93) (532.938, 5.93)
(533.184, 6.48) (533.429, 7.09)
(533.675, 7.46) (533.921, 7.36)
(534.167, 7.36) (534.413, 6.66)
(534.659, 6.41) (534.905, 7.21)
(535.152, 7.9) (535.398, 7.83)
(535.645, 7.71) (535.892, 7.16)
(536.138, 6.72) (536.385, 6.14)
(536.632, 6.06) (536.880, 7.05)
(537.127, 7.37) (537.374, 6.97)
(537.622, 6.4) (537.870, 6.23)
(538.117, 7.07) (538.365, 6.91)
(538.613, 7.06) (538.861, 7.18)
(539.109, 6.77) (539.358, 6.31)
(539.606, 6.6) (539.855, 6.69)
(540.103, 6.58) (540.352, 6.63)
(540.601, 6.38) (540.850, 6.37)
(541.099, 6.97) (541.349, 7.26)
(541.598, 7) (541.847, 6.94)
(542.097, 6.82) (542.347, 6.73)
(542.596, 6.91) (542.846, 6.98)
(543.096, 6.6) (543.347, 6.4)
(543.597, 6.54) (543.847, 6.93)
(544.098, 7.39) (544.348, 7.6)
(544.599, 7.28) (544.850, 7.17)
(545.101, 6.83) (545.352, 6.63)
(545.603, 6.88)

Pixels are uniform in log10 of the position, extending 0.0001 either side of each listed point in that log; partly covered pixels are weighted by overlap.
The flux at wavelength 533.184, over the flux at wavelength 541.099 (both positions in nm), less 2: -1.07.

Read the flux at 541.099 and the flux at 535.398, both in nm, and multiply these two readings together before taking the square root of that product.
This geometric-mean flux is 7.39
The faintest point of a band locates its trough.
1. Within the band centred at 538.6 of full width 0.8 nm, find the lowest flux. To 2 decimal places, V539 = 6.91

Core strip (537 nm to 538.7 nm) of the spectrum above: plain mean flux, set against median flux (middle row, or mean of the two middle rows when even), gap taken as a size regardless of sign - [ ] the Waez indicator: 0.11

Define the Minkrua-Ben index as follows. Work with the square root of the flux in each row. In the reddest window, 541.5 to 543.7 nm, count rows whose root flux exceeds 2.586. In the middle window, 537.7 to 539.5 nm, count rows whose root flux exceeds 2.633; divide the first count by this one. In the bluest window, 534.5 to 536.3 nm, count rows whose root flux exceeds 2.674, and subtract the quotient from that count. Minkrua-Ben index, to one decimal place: 3.0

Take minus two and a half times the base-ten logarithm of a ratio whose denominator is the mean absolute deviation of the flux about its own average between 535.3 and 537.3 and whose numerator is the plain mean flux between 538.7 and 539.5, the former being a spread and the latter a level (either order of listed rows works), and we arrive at -2.8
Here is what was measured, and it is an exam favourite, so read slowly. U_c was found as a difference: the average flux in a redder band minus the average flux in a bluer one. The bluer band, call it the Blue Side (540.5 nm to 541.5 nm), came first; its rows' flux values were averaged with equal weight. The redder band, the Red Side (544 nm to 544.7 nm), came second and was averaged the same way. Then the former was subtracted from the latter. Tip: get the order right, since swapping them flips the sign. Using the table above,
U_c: 0.7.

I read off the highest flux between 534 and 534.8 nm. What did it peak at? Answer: 7.36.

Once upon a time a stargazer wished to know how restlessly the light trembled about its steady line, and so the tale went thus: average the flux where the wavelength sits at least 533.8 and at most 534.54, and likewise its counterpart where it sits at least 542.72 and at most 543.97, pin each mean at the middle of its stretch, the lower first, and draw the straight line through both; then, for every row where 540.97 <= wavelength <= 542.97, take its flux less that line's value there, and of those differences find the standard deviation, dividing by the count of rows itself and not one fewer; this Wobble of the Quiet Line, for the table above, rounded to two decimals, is 0.13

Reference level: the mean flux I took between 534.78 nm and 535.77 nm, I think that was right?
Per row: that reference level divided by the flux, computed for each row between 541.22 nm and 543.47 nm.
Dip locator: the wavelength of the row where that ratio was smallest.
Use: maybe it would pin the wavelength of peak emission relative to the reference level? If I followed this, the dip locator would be 541.349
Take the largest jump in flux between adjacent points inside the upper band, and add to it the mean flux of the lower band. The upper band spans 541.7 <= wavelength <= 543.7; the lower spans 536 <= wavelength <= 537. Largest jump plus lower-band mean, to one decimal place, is 6.9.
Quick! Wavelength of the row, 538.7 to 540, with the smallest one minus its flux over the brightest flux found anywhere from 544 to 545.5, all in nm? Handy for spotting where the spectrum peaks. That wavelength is 538.861 nm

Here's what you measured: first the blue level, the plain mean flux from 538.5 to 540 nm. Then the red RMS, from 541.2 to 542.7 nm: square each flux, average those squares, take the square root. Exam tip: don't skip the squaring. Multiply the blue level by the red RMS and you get 47.0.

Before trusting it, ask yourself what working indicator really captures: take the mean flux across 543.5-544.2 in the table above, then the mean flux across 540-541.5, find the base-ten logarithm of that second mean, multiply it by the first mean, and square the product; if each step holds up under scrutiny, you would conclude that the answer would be 33.0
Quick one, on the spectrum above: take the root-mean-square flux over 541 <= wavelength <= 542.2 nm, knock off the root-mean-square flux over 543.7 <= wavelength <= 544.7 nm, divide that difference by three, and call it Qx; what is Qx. -0.102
